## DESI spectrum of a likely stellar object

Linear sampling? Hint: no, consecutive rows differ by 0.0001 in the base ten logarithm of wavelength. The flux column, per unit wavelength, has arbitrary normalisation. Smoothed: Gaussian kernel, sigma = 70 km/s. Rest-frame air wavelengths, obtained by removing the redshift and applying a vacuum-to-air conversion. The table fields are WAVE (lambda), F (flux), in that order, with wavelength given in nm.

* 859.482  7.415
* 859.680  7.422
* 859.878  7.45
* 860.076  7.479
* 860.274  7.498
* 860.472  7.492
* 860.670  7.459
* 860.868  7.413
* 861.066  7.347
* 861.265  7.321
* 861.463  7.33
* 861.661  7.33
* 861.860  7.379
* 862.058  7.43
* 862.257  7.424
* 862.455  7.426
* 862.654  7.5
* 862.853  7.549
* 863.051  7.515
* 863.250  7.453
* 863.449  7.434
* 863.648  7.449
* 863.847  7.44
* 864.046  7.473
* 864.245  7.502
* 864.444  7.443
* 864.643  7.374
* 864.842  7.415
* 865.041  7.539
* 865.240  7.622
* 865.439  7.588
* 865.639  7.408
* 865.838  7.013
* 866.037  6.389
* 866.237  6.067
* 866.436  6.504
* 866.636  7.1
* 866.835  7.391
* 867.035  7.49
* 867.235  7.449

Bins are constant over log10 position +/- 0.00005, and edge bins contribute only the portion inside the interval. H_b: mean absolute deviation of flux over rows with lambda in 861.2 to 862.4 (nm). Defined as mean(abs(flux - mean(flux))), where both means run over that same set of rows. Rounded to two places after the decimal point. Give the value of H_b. 0.04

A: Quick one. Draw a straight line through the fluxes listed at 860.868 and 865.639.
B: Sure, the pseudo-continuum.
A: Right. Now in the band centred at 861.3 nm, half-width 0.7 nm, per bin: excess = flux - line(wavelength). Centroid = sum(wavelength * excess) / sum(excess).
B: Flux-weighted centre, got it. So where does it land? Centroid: 861.53 nm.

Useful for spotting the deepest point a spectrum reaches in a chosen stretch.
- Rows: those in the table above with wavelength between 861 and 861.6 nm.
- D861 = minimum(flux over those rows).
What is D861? 7.321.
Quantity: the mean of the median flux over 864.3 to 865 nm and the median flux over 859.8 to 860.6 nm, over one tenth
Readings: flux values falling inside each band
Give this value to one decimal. 74.5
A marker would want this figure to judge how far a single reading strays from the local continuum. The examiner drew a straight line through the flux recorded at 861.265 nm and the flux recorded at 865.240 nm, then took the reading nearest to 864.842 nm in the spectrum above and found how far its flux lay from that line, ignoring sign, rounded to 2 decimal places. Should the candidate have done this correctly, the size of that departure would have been 0.18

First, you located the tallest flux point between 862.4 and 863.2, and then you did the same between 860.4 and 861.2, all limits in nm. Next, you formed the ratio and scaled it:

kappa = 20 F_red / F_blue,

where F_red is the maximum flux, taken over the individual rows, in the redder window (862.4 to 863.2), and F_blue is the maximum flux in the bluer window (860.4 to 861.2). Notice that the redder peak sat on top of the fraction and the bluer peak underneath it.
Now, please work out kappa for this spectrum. 20.2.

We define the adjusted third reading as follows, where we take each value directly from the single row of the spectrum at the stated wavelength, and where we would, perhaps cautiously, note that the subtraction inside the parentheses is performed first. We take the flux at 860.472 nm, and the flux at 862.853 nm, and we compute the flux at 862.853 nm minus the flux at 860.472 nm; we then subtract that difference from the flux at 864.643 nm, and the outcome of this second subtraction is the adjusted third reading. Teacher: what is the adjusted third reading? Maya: 7.3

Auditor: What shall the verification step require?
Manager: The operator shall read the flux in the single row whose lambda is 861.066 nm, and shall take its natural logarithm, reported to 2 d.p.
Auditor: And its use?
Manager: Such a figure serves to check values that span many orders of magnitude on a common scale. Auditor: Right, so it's 1.99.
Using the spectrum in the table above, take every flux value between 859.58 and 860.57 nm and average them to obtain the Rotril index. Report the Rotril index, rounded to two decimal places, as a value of 7.47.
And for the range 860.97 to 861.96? 7.34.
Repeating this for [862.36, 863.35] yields 7.49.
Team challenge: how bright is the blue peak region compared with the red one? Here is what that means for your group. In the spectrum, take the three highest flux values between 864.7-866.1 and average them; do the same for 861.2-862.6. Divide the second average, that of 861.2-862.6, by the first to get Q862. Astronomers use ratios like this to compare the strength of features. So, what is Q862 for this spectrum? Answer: 0.98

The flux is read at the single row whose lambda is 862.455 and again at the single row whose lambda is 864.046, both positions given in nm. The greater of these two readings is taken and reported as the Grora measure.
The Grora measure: 7.47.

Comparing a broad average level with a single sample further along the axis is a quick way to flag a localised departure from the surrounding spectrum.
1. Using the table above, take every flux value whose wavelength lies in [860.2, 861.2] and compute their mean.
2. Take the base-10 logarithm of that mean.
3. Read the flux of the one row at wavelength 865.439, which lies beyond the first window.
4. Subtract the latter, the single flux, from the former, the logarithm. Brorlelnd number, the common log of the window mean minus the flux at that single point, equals -6.7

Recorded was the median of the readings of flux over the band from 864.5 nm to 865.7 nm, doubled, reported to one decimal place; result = 15.0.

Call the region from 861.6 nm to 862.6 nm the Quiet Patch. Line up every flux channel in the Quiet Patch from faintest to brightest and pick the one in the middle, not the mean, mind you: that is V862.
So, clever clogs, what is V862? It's 7.42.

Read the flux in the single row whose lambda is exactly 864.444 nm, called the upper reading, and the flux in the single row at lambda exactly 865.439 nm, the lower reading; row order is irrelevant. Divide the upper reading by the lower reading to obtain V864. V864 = 0.98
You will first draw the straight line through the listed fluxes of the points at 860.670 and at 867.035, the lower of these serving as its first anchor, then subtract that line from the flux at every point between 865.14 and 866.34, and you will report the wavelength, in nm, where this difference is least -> 866.237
